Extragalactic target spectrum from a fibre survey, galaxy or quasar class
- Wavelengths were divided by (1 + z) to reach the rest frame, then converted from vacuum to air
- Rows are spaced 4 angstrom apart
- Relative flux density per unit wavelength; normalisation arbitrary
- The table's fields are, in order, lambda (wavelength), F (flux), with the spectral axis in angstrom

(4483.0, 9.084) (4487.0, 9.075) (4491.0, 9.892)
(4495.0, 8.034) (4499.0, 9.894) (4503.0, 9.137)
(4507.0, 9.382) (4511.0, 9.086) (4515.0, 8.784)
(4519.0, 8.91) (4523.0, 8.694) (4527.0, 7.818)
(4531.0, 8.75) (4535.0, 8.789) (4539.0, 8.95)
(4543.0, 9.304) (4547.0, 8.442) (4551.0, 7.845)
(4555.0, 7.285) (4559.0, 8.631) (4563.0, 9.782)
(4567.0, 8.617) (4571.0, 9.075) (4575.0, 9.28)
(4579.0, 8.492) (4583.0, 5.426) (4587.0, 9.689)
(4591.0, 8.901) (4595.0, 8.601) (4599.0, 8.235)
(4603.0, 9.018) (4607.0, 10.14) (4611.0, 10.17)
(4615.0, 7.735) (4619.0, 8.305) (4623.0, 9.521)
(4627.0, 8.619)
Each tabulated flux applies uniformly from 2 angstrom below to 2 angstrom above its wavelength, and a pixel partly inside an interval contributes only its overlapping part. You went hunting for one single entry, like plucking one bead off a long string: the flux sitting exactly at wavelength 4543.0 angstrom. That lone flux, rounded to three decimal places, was 9.304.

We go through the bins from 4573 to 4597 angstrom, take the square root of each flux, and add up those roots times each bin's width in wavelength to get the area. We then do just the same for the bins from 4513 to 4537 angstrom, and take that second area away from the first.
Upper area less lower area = -1.2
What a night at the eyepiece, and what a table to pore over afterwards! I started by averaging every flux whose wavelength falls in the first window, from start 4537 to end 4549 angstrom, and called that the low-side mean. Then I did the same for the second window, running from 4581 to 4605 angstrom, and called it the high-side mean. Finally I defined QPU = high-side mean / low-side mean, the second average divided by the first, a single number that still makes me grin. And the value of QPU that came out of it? 0.934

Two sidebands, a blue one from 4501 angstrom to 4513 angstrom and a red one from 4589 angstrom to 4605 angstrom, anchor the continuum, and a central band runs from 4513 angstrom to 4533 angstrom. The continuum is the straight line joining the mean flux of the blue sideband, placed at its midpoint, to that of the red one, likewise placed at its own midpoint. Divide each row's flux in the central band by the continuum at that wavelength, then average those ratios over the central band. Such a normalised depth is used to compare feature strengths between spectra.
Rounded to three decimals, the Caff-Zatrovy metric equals 0.943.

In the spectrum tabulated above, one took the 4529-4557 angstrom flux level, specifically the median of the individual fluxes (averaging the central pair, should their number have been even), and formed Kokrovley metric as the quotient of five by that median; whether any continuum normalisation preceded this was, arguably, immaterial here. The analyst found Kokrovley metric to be 0.571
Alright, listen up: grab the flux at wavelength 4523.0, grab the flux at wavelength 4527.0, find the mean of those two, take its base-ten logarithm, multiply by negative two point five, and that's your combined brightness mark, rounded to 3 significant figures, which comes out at -2.29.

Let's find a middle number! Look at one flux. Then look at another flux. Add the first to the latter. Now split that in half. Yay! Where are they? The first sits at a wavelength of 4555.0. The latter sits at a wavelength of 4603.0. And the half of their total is 8.2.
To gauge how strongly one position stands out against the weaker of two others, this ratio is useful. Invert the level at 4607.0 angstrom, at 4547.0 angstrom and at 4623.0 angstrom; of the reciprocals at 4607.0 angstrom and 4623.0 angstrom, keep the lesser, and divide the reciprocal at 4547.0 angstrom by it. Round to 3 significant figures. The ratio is 1.20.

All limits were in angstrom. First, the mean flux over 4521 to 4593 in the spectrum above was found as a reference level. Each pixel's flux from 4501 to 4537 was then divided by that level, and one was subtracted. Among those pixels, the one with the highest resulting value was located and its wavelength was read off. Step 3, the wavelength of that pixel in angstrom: 4507.0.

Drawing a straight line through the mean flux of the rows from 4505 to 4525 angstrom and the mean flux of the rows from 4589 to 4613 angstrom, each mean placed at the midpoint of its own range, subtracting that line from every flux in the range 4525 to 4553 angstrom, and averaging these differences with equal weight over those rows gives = -0.5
